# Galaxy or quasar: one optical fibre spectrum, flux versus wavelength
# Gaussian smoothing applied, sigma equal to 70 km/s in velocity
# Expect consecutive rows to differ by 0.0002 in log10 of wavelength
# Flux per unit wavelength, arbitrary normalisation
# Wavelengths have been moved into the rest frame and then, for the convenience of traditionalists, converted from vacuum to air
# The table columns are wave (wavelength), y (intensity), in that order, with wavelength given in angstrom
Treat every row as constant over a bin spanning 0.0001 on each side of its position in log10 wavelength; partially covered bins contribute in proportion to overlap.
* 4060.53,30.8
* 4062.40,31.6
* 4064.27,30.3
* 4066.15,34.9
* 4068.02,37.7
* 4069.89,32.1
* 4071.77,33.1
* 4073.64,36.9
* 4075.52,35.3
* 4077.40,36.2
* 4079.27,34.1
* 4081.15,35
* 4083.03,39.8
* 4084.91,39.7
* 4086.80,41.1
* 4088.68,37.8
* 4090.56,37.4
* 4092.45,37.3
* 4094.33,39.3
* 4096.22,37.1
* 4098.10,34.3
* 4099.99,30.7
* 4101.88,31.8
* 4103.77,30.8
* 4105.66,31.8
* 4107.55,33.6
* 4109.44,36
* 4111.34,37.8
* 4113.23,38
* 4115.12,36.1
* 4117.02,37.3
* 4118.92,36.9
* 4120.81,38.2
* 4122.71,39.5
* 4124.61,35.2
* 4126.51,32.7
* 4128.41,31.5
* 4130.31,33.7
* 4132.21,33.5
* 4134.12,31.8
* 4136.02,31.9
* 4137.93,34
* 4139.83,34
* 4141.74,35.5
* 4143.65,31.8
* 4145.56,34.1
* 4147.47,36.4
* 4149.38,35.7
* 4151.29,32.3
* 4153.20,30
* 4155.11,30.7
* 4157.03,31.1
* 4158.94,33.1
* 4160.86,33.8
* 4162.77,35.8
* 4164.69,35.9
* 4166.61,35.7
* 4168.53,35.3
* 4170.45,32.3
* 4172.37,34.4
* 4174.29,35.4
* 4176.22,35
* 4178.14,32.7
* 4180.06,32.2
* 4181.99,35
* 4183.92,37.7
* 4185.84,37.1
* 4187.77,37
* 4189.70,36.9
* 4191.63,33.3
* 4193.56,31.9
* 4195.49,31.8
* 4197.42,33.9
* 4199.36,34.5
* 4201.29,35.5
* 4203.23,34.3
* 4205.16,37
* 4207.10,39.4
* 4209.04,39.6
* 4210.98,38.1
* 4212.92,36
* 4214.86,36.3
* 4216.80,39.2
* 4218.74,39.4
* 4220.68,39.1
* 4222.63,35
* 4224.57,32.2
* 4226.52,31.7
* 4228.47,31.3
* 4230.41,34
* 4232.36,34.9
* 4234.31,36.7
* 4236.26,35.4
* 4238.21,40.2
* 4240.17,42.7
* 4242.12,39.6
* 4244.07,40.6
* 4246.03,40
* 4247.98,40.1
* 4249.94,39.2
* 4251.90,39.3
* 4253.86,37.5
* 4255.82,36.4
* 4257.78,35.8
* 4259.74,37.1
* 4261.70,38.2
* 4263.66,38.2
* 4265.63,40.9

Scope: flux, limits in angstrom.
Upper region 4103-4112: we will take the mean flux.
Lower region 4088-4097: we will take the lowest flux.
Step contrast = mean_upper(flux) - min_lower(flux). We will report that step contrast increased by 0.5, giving -3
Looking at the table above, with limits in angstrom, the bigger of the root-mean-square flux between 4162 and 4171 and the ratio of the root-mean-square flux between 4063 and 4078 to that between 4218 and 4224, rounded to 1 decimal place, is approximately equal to 35.0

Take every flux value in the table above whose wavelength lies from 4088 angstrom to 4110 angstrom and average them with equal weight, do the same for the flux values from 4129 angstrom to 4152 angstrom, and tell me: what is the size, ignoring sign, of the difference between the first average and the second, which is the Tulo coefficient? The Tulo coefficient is 1.1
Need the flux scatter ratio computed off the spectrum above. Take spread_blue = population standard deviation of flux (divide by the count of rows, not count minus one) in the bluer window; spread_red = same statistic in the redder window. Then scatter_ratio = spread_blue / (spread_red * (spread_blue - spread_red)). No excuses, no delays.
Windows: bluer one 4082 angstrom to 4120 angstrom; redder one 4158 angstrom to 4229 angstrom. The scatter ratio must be 2.1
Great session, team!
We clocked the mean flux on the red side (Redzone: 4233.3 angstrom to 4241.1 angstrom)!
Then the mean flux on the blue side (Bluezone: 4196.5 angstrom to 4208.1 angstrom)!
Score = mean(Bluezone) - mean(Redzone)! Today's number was -3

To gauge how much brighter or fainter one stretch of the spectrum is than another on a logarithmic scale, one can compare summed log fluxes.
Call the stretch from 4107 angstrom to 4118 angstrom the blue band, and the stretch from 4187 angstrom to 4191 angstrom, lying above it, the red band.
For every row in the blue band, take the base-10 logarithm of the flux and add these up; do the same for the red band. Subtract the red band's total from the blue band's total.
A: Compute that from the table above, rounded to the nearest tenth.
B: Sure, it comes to 6.2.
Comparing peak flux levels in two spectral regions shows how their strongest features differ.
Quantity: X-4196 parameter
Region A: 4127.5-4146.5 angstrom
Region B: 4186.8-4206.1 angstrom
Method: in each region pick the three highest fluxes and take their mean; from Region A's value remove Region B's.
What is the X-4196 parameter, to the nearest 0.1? -2.4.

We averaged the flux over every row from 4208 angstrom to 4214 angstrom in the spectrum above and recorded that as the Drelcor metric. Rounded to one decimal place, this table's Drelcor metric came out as 37.9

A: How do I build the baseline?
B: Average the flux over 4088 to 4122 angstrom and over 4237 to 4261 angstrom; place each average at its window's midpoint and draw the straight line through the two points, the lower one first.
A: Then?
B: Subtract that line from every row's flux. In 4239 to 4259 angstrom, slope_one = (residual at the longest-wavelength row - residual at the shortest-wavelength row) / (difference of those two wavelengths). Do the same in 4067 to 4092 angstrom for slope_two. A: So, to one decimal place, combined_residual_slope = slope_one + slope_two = -0.5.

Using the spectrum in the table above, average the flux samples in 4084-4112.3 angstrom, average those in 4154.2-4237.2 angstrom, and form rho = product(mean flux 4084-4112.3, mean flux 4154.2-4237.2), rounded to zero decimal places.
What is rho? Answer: 1254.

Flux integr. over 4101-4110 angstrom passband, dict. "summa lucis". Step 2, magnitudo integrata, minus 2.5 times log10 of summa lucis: -6.2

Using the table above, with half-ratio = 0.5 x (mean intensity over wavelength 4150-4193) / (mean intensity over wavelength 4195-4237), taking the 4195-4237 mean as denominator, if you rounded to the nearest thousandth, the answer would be 0.479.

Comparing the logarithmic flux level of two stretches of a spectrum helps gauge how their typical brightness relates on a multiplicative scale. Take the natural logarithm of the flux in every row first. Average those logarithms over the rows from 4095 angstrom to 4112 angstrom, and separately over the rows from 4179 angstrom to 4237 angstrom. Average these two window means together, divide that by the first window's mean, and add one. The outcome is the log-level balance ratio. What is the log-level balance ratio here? 2.007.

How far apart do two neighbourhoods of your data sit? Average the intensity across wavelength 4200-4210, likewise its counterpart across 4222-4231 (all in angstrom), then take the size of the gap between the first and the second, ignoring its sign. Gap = 4.3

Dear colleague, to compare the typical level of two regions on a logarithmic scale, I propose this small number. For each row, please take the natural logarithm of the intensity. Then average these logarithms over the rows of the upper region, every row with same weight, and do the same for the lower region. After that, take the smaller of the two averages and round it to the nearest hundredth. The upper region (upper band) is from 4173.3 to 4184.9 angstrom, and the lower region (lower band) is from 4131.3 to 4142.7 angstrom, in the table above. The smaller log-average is 3.51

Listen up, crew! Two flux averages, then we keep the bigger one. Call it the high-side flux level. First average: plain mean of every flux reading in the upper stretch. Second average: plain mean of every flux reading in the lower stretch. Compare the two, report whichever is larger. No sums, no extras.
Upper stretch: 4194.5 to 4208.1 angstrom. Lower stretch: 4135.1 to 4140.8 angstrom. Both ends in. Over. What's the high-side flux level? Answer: 35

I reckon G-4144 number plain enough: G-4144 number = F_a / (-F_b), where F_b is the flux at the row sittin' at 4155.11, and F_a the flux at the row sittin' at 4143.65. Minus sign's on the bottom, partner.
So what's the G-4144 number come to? -1.04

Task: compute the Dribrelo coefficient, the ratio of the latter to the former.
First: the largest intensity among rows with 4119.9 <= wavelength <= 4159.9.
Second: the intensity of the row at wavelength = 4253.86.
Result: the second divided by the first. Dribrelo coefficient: 0.949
